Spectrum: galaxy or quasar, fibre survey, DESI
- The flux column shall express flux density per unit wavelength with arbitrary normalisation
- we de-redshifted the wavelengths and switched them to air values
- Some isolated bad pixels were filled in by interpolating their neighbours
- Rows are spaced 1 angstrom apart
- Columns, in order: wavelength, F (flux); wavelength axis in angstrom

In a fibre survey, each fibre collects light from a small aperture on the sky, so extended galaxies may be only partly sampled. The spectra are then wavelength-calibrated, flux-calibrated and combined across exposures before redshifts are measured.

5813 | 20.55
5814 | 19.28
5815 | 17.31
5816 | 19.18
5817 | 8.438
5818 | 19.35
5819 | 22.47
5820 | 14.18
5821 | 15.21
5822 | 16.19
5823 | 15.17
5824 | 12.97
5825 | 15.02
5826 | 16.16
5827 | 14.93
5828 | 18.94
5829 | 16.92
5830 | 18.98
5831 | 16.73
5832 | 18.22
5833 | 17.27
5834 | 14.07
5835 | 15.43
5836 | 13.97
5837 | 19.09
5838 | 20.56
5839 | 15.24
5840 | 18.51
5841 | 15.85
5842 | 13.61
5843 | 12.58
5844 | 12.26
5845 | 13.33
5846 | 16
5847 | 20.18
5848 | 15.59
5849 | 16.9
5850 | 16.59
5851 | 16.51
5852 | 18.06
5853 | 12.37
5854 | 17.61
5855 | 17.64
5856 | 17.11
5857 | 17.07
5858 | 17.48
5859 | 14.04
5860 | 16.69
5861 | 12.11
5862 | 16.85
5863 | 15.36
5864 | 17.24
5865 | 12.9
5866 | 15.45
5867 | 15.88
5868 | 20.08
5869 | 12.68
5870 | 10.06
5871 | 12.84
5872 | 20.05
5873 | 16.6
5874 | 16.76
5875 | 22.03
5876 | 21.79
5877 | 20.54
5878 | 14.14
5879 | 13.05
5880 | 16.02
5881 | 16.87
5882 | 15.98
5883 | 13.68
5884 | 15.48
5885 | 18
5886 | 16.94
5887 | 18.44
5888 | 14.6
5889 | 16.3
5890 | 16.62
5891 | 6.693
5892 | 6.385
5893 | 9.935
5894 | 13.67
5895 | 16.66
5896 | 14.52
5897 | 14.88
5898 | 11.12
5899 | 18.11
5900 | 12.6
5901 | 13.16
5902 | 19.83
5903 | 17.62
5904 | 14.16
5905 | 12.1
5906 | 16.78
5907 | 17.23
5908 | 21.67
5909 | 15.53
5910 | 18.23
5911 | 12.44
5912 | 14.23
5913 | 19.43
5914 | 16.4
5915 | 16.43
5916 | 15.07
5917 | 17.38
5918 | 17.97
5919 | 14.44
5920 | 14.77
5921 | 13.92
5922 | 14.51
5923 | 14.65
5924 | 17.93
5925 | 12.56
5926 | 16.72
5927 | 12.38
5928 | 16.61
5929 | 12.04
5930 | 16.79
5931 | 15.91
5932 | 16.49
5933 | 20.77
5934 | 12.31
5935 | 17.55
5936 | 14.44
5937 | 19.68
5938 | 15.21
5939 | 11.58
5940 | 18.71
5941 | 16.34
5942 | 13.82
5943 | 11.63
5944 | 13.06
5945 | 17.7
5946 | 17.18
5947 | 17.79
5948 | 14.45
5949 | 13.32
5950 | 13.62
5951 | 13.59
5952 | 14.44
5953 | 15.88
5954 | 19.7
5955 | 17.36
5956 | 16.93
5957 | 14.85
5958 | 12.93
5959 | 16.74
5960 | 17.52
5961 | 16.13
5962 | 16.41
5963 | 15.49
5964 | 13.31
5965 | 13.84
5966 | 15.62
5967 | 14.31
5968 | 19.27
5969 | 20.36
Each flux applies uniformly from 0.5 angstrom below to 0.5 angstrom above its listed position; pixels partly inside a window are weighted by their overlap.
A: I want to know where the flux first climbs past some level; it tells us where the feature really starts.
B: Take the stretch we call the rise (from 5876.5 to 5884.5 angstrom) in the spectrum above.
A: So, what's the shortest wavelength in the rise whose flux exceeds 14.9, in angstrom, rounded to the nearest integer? 5877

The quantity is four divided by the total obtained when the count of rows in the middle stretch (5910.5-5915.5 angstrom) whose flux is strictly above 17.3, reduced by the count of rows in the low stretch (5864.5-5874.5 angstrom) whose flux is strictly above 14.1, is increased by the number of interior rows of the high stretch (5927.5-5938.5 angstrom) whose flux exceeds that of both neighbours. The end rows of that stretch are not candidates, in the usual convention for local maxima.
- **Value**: -4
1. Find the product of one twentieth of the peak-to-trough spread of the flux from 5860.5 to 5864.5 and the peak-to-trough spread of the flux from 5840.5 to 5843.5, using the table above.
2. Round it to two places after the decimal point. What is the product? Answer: 0.84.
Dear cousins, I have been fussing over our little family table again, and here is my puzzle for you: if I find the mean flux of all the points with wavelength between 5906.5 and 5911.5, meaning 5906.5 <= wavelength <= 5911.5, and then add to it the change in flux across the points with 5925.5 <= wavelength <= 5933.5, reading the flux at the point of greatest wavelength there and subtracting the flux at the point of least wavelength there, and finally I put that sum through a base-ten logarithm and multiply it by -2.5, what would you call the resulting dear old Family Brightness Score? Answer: -3.31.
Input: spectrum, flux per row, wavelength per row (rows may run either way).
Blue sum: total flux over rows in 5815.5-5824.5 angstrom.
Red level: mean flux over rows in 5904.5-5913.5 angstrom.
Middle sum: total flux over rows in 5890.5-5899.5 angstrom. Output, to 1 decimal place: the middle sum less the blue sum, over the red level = -1.9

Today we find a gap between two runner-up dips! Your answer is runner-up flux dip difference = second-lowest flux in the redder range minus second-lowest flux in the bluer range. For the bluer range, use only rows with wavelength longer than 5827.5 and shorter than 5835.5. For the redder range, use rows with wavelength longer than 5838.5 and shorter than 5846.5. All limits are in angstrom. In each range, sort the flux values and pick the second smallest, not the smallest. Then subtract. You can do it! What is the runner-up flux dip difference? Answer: -3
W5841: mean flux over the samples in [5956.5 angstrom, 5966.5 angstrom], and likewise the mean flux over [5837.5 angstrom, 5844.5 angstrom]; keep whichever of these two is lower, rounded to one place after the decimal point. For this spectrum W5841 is 15.3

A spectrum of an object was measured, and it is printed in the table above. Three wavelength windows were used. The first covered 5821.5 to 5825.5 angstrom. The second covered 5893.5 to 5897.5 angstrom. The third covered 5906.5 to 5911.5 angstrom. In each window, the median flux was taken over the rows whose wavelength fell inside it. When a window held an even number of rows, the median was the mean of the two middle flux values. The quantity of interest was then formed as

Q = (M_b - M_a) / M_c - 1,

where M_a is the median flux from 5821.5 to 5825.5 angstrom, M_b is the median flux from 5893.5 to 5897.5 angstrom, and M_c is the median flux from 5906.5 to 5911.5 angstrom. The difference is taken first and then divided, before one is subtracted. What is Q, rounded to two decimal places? -1.02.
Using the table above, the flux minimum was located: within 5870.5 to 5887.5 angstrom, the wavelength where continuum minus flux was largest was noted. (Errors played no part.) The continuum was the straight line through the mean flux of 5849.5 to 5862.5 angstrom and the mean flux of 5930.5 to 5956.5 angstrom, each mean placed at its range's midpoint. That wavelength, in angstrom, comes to 5871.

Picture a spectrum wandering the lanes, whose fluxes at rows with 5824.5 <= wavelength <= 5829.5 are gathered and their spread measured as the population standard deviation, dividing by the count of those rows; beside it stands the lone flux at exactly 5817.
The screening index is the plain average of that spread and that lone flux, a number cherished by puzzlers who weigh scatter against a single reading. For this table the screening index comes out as 5.0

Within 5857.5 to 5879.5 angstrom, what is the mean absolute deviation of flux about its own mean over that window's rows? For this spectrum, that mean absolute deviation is 2.6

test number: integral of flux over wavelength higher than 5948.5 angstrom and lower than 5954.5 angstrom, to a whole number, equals 91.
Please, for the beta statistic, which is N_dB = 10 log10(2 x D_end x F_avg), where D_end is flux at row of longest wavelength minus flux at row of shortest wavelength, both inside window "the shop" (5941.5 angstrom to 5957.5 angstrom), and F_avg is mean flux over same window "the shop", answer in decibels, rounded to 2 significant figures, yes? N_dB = 15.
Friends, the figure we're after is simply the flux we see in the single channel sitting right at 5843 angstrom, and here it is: 12.58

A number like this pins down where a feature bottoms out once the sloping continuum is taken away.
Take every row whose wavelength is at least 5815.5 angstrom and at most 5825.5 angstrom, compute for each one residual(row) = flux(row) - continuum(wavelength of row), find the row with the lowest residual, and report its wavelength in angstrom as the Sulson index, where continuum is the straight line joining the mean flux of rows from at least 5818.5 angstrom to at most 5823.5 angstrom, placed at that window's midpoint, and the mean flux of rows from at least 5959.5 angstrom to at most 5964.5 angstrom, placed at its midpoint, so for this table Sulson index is 5817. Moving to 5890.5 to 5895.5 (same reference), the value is 5892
